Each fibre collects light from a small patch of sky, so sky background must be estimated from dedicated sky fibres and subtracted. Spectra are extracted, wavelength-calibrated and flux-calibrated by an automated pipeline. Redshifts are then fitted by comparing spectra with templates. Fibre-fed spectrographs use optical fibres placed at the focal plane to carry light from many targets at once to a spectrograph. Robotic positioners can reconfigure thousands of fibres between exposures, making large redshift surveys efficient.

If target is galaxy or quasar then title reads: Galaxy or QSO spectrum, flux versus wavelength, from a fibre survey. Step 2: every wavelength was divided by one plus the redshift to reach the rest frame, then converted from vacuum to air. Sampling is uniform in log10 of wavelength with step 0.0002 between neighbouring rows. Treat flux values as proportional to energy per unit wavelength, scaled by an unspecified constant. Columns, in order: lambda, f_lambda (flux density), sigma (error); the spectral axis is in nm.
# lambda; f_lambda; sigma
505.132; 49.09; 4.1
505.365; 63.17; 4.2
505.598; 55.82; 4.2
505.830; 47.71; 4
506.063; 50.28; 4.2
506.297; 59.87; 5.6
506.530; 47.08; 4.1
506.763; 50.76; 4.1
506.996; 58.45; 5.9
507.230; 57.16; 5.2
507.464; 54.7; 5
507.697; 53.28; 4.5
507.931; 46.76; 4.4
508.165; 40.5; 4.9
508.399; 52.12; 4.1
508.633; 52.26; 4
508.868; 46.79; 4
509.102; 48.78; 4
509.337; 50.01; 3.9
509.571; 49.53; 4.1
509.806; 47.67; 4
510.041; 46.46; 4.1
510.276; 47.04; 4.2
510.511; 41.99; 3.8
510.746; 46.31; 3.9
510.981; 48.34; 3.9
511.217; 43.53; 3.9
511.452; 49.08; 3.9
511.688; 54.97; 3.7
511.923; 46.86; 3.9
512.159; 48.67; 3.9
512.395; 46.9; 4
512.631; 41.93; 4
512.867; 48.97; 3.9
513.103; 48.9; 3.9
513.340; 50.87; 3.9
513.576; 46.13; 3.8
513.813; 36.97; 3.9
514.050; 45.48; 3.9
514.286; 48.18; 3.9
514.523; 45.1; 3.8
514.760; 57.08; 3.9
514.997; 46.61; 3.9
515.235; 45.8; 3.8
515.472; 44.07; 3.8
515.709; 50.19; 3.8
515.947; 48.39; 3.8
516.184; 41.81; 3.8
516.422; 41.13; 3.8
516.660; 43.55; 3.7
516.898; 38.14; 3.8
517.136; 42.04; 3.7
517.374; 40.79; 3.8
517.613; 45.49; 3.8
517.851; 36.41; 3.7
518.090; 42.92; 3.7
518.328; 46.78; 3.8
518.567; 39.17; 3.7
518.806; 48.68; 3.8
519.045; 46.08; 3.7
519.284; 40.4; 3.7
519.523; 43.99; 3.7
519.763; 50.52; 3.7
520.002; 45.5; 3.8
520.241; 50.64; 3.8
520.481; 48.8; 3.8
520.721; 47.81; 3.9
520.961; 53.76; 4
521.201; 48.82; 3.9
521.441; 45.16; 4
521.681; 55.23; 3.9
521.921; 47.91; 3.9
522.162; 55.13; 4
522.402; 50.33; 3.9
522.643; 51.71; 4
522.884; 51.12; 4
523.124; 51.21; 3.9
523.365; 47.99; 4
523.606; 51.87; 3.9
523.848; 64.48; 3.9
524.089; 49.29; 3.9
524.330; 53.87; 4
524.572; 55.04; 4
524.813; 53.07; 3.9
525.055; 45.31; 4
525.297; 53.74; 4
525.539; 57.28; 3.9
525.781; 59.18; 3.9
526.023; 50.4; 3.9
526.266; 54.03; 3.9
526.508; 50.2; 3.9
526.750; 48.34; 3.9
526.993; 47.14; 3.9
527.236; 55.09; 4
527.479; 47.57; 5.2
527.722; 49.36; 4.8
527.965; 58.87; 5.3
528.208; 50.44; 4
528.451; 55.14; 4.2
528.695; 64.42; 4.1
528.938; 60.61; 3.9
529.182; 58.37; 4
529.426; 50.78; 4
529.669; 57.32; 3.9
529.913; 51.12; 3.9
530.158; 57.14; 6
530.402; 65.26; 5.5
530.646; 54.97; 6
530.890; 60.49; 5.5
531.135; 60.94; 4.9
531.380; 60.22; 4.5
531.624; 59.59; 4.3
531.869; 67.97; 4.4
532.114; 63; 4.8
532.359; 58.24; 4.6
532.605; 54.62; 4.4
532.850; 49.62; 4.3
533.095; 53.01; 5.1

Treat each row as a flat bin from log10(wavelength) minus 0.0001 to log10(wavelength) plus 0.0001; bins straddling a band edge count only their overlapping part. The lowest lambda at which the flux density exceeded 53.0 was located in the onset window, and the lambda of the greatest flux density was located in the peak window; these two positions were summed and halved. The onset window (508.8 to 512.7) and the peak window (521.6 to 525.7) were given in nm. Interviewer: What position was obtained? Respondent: 517.77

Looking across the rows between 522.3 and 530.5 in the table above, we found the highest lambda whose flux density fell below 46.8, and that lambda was 525.055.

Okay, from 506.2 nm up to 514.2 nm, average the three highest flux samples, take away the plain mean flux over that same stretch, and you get 10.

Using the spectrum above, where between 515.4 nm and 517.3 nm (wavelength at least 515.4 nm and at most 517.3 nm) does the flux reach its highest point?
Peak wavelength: 515.709 nm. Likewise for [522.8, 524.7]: 523.848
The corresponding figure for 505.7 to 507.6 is 506.297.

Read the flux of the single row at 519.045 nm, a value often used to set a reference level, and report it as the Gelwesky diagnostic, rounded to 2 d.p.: 46.08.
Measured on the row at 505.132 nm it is 49.09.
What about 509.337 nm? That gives 50.01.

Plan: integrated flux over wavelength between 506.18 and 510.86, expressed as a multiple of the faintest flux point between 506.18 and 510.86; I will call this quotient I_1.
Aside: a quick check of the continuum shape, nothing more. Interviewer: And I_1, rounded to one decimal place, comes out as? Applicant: 5.8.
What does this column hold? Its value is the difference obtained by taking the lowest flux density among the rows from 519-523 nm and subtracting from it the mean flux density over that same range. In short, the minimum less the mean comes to -9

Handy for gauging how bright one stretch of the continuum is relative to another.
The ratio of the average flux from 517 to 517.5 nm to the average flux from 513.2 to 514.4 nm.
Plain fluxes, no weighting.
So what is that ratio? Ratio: 0.91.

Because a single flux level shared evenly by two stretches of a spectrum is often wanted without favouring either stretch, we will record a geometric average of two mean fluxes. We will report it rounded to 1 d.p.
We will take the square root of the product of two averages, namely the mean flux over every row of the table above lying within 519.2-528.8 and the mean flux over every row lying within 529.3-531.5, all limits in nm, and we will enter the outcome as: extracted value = 54.5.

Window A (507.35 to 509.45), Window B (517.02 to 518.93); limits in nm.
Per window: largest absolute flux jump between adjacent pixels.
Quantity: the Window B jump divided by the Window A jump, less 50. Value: -49.18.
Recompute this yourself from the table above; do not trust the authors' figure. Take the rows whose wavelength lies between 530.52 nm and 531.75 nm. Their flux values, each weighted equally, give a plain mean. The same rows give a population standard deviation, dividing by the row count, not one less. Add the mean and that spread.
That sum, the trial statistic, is 61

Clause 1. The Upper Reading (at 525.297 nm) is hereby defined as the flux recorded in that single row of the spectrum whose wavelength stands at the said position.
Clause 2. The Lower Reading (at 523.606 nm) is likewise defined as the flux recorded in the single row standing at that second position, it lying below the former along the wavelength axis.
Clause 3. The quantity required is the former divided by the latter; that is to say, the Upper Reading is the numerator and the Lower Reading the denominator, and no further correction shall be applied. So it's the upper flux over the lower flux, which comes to 1.04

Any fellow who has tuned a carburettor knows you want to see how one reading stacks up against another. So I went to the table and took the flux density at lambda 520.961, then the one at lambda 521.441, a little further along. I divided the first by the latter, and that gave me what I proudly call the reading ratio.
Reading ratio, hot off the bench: 1.19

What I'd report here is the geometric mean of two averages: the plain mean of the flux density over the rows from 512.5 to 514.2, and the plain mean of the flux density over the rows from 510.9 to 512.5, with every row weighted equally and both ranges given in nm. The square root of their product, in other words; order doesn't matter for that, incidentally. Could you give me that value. 47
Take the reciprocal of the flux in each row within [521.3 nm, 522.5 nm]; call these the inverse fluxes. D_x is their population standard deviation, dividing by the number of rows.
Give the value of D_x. 0.0016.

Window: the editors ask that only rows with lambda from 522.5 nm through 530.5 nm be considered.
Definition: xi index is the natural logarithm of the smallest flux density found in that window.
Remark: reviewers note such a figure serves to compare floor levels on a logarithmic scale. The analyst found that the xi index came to 3.81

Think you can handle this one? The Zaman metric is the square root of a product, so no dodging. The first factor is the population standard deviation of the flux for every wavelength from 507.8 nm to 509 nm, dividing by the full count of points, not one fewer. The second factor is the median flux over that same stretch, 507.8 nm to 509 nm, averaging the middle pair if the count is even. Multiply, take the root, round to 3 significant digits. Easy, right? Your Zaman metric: 14.2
